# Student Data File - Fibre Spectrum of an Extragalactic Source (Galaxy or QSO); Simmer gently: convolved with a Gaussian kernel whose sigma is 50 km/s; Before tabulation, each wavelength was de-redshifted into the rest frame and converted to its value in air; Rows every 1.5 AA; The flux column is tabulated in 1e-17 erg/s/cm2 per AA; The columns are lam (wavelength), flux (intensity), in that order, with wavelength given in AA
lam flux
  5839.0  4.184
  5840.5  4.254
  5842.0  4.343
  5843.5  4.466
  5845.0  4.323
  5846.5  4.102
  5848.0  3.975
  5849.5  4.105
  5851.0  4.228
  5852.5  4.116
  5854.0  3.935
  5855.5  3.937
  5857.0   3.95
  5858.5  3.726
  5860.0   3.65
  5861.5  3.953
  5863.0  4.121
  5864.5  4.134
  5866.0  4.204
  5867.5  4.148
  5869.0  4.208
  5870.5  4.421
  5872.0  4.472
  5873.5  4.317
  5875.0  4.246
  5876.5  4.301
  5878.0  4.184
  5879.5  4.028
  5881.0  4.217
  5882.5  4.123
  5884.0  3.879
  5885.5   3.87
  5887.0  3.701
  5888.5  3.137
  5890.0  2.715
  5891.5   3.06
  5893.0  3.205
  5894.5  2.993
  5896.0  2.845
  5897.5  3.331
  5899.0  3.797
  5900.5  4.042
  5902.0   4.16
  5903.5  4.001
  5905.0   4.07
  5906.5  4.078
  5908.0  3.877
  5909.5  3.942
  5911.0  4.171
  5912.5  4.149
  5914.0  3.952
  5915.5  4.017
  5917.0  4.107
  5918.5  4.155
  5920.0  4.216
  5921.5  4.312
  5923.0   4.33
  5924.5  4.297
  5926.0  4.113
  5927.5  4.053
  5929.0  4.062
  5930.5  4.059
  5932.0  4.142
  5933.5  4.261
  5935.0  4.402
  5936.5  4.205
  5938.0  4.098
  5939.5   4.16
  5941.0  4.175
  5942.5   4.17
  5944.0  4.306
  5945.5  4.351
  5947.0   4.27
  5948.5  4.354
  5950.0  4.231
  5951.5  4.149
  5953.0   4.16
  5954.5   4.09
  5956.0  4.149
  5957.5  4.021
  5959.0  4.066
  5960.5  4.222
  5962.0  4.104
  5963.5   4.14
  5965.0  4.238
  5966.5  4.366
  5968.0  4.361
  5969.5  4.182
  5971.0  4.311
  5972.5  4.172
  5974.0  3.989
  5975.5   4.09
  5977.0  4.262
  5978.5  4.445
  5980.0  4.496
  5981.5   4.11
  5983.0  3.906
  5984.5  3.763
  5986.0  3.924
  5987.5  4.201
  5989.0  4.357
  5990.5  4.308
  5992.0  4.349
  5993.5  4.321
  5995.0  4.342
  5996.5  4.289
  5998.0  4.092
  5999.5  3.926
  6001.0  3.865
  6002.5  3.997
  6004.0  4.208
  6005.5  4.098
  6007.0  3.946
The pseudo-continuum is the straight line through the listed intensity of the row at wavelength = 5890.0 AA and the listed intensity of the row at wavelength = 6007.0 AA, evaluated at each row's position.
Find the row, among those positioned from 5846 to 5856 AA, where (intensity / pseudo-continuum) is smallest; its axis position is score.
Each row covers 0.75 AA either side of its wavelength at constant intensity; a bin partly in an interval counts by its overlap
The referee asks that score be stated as 5855.5 AA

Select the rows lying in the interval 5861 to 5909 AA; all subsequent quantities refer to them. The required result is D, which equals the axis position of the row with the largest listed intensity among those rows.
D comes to 5872.0 AA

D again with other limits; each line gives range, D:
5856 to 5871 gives 5870.5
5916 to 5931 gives 5923.0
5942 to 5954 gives 5948.5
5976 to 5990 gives 5980.0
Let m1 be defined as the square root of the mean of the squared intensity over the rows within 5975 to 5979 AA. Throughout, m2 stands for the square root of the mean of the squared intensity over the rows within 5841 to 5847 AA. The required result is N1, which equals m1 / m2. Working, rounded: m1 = 4.27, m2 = 4.31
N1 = 0.99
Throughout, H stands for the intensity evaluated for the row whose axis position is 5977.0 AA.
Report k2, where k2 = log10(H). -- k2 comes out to 0.630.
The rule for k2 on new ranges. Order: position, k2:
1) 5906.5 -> 0.610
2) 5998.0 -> 0.612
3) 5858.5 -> 0.571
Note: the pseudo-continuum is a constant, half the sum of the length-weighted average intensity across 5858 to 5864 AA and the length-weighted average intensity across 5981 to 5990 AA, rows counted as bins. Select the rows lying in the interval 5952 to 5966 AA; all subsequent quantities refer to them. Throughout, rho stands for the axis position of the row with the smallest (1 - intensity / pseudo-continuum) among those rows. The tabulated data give 5965.0 AA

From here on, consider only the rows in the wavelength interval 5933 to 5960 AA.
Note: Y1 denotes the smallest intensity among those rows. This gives 4.021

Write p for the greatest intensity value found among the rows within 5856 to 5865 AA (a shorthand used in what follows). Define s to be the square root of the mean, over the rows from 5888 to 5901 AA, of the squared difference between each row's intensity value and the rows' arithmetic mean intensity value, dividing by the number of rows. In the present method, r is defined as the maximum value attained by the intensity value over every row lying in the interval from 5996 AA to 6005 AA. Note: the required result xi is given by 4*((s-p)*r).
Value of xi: -64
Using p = 4.134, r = 4.289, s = 0.41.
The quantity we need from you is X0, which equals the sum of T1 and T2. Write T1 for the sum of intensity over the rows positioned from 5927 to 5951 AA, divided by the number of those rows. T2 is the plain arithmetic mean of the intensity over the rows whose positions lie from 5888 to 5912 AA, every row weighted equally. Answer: 7.8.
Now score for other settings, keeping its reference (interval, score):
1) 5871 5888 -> 5887.0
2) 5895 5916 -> 5896.0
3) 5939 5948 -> 5942.5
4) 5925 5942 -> 5938.0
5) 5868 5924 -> 5890.0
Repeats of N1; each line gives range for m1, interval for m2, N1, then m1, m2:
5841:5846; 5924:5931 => 1.06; 4.38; 4.12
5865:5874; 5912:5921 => 1.05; 4.30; 4.10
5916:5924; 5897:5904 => 1.09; 4.22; 3.88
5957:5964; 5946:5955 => 0.98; 4.11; 4.21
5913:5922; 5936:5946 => 0.98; 4.13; 4.21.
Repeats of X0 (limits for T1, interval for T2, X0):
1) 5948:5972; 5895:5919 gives 8.1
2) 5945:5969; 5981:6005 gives 8.3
